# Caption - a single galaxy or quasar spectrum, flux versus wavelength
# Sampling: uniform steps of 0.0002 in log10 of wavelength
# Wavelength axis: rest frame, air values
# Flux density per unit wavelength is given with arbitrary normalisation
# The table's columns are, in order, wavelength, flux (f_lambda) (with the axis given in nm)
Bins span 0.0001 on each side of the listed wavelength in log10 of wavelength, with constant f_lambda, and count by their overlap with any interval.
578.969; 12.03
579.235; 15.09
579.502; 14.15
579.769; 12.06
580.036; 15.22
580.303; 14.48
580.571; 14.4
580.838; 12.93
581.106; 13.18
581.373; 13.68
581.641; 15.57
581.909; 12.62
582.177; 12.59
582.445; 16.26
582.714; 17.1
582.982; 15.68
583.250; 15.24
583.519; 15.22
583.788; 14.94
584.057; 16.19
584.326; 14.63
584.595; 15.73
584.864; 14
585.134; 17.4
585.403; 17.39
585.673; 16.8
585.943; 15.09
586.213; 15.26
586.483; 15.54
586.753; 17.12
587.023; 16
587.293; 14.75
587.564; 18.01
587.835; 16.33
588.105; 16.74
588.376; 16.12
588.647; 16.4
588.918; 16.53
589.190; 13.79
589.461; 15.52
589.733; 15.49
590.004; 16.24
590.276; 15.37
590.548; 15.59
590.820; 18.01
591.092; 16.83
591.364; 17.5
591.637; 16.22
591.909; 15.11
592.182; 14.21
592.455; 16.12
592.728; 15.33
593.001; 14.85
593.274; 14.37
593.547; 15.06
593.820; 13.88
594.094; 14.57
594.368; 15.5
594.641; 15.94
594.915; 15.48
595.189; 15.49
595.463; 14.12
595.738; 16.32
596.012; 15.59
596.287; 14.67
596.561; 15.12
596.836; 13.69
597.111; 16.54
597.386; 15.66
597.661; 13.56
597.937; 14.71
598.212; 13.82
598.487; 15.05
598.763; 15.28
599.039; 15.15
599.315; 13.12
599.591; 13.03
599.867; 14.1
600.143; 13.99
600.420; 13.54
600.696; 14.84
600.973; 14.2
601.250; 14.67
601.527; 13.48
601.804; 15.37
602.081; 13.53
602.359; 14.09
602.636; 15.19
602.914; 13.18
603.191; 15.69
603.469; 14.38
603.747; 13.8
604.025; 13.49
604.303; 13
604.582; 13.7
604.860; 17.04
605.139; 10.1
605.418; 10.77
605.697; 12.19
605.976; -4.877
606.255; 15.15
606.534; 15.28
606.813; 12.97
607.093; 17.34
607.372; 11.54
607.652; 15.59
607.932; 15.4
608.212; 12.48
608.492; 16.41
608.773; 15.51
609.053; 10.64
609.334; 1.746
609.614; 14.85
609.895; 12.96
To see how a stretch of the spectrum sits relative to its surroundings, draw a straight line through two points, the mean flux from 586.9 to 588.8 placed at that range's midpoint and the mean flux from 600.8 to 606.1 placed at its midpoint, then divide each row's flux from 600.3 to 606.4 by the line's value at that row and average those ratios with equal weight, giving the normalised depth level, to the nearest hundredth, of 1.01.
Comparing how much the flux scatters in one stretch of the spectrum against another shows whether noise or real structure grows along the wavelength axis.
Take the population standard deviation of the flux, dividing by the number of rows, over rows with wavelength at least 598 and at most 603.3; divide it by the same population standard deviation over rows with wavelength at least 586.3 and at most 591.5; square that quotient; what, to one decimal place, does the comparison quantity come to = 0.6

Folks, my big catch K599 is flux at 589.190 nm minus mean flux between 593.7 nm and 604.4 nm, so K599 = -0.7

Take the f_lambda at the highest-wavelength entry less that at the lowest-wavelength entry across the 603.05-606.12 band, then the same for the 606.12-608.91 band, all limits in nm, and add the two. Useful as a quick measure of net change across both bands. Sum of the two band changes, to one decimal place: -20.2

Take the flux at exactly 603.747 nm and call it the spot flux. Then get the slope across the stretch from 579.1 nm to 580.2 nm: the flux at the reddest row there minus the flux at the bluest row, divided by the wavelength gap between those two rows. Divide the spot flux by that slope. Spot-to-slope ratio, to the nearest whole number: 85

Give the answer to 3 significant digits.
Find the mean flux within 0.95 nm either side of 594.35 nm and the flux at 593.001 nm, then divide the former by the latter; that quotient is 1.02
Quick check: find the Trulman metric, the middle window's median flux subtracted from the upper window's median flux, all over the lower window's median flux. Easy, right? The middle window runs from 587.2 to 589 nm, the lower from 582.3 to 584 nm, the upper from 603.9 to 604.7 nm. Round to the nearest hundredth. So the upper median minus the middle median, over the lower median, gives -0.19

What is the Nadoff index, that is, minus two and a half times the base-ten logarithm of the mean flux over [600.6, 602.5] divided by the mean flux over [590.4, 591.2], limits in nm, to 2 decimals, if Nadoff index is 0.17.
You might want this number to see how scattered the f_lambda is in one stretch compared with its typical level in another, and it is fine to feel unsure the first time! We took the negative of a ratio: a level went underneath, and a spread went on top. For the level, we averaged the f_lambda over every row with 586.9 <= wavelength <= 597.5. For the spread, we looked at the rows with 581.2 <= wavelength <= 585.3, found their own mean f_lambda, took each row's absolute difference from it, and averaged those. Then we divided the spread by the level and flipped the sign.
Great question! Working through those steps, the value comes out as -0.071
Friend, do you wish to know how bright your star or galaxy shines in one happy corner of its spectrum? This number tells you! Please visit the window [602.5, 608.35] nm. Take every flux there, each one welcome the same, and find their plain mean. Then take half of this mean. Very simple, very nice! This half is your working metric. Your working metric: 6.5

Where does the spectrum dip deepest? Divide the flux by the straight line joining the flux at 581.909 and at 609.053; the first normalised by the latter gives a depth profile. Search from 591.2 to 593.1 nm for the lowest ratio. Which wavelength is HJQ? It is 592.182 nm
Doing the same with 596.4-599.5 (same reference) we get 599.315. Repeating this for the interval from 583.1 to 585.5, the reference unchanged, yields 584.864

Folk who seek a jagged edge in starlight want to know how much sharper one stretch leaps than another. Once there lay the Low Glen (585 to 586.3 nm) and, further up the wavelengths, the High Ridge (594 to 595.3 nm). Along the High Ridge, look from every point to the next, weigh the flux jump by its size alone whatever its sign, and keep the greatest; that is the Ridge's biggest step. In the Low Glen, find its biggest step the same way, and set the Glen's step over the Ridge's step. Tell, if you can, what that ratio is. 1.8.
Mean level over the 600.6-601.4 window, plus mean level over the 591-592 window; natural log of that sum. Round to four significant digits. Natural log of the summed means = 3.434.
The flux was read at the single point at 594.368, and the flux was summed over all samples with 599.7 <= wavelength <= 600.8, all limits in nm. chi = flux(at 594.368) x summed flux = 875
